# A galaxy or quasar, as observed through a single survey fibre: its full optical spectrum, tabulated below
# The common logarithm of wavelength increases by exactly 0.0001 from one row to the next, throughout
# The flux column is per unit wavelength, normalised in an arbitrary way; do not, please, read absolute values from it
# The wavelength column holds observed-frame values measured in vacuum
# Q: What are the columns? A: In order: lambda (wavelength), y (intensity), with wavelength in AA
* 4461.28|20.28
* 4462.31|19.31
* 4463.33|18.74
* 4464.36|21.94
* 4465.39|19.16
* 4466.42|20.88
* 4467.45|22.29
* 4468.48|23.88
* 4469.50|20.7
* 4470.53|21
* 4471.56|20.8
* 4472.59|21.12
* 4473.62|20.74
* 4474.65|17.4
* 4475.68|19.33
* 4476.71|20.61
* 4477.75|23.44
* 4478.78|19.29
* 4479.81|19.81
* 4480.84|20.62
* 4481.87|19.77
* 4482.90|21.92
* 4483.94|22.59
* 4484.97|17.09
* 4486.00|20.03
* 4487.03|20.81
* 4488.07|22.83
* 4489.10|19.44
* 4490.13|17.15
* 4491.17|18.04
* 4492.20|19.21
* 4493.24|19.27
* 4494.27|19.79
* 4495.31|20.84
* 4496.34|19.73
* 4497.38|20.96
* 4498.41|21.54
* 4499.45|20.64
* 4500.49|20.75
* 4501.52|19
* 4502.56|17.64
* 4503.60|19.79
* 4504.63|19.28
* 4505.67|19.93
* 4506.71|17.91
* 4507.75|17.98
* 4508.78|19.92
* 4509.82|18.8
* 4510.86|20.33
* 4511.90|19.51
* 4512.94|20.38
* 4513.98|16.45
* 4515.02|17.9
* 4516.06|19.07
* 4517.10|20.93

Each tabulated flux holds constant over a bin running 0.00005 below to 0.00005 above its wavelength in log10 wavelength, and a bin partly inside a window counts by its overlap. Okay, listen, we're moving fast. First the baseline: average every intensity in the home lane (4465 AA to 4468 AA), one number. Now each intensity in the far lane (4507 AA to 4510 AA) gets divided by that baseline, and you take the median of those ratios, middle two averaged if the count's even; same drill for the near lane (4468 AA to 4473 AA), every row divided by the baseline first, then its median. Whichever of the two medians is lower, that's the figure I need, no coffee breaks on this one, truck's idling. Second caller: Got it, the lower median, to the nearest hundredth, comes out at 0.90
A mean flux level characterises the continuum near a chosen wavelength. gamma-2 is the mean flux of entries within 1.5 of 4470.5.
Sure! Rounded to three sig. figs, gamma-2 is 20.8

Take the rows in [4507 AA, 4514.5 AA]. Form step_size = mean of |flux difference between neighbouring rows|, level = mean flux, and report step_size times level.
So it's 32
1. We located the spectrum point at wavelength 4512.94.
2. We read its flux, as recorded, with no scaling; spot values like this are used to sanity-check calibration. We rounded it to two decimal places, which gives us 20.38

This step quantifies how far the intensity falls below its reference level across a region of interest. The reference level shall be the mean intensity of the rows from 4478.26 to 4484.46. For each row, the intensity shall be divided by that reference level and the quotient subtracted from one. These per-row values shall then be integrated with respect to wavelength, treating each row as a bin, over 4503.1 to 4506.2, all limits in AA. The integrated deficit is 0.15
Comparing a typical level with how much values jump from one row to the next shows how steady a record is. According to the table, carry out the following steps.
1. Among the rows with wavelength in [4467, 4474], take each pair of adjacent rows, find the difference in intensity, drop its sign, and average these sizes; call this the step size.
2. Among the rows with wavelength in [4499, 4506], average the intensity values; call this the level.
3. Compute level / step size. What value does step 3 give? 19.7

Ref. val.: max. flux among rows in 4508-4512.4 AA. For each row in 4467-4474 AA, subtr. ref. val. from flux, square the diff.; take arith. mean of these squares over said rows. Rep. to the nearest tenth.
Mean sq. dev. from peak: 2.6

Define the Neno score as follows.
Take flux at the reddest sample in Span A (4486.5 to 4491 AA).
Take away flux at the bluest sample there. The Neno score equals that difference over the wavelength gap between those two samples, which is -1.2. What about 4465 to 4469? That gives 1.5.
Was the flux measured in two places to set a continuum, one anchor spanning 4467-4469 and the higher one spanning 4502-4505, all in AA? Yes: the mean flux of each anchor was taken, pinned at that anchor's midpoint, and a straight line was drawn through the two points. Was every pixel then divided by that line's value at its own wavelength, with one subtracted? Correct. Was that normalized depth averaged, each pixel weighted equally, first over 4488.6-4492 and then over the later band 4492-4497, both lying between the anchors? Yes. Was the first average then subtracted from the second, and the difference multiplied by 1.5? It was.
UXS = 0.15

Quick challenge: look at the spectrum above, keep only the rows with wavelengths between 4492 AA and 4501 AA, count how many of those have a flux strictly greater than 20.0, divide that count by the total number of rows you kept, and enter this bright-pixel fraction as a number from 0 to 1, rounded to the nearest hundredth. 0.56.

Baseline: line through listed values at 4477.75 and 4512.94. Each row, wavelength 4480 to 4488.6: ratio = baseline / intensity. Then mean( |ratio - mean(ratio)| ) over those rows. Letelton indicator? 0.08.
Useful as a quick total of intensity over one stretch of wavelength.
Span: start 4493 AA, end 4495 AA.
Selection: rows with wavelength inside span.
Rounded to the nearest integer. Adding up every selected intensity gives 39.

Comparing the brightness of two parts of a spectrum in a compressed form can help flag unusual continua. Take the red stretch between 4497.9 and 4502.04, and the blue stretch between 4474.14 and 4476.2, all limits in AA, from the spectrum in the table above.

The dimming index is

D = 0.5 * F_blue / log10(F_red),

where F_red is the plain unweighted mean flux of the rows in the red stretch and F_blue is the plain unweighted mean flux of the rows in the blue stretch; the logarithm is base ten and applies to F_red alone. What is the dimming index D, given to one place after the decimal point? 7.0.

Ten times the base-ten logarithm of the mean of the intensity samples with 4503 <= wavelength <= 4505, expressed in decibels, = 12.9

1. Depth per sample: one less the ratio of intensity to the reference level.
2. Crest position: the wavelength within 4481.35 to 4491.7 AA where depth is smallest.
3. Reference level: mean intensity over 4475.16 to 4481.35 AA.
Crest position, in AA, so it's 4488.07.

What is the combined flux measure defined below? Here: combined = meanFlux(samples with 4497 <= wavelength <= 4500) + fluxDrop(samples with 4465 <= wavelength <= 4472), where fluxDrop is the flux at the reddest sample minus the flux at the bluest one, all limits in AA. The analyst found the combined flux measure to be 22.7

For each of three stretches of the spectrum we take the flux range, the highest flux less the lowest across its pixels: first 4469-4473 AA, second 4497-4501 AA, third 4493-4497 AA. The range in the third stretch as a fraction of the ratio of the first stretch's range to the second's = 3.4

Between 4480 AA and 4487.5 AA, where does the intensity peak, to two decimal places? 4483.94 AA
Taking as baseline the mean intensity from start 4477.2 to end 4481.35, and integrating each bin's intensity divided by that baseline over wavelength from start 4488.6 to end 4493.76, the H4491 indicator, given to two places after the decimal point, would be 4.63 AA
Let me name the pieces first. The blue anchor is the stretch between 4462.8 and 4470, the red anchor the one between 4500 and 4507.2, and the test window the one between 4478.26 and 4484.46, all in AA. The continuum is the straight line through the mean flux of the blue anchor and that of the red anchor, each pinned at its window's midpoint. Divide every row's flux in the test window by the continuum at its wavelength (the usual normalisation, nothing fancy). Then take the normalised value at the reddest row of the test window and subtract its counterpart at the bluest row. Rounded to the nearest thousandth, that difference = 0.176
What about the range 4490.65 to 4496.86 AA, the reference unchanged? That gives 0.099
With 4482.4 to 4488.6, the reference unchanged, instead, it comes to 0.060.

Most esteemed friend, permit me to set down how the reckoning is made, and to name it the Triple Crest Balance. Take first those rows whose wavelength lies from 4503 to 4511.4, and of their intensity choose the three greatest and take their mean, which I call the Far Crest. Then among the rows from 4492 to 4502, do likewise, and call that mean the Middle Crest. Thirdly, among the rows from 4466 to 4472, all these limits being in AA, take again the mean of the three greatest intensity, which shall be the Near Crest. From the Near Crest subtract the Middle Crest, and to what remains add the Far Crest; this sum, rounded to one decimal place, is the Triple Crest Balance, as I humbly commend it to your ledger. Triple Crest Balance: 21.3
